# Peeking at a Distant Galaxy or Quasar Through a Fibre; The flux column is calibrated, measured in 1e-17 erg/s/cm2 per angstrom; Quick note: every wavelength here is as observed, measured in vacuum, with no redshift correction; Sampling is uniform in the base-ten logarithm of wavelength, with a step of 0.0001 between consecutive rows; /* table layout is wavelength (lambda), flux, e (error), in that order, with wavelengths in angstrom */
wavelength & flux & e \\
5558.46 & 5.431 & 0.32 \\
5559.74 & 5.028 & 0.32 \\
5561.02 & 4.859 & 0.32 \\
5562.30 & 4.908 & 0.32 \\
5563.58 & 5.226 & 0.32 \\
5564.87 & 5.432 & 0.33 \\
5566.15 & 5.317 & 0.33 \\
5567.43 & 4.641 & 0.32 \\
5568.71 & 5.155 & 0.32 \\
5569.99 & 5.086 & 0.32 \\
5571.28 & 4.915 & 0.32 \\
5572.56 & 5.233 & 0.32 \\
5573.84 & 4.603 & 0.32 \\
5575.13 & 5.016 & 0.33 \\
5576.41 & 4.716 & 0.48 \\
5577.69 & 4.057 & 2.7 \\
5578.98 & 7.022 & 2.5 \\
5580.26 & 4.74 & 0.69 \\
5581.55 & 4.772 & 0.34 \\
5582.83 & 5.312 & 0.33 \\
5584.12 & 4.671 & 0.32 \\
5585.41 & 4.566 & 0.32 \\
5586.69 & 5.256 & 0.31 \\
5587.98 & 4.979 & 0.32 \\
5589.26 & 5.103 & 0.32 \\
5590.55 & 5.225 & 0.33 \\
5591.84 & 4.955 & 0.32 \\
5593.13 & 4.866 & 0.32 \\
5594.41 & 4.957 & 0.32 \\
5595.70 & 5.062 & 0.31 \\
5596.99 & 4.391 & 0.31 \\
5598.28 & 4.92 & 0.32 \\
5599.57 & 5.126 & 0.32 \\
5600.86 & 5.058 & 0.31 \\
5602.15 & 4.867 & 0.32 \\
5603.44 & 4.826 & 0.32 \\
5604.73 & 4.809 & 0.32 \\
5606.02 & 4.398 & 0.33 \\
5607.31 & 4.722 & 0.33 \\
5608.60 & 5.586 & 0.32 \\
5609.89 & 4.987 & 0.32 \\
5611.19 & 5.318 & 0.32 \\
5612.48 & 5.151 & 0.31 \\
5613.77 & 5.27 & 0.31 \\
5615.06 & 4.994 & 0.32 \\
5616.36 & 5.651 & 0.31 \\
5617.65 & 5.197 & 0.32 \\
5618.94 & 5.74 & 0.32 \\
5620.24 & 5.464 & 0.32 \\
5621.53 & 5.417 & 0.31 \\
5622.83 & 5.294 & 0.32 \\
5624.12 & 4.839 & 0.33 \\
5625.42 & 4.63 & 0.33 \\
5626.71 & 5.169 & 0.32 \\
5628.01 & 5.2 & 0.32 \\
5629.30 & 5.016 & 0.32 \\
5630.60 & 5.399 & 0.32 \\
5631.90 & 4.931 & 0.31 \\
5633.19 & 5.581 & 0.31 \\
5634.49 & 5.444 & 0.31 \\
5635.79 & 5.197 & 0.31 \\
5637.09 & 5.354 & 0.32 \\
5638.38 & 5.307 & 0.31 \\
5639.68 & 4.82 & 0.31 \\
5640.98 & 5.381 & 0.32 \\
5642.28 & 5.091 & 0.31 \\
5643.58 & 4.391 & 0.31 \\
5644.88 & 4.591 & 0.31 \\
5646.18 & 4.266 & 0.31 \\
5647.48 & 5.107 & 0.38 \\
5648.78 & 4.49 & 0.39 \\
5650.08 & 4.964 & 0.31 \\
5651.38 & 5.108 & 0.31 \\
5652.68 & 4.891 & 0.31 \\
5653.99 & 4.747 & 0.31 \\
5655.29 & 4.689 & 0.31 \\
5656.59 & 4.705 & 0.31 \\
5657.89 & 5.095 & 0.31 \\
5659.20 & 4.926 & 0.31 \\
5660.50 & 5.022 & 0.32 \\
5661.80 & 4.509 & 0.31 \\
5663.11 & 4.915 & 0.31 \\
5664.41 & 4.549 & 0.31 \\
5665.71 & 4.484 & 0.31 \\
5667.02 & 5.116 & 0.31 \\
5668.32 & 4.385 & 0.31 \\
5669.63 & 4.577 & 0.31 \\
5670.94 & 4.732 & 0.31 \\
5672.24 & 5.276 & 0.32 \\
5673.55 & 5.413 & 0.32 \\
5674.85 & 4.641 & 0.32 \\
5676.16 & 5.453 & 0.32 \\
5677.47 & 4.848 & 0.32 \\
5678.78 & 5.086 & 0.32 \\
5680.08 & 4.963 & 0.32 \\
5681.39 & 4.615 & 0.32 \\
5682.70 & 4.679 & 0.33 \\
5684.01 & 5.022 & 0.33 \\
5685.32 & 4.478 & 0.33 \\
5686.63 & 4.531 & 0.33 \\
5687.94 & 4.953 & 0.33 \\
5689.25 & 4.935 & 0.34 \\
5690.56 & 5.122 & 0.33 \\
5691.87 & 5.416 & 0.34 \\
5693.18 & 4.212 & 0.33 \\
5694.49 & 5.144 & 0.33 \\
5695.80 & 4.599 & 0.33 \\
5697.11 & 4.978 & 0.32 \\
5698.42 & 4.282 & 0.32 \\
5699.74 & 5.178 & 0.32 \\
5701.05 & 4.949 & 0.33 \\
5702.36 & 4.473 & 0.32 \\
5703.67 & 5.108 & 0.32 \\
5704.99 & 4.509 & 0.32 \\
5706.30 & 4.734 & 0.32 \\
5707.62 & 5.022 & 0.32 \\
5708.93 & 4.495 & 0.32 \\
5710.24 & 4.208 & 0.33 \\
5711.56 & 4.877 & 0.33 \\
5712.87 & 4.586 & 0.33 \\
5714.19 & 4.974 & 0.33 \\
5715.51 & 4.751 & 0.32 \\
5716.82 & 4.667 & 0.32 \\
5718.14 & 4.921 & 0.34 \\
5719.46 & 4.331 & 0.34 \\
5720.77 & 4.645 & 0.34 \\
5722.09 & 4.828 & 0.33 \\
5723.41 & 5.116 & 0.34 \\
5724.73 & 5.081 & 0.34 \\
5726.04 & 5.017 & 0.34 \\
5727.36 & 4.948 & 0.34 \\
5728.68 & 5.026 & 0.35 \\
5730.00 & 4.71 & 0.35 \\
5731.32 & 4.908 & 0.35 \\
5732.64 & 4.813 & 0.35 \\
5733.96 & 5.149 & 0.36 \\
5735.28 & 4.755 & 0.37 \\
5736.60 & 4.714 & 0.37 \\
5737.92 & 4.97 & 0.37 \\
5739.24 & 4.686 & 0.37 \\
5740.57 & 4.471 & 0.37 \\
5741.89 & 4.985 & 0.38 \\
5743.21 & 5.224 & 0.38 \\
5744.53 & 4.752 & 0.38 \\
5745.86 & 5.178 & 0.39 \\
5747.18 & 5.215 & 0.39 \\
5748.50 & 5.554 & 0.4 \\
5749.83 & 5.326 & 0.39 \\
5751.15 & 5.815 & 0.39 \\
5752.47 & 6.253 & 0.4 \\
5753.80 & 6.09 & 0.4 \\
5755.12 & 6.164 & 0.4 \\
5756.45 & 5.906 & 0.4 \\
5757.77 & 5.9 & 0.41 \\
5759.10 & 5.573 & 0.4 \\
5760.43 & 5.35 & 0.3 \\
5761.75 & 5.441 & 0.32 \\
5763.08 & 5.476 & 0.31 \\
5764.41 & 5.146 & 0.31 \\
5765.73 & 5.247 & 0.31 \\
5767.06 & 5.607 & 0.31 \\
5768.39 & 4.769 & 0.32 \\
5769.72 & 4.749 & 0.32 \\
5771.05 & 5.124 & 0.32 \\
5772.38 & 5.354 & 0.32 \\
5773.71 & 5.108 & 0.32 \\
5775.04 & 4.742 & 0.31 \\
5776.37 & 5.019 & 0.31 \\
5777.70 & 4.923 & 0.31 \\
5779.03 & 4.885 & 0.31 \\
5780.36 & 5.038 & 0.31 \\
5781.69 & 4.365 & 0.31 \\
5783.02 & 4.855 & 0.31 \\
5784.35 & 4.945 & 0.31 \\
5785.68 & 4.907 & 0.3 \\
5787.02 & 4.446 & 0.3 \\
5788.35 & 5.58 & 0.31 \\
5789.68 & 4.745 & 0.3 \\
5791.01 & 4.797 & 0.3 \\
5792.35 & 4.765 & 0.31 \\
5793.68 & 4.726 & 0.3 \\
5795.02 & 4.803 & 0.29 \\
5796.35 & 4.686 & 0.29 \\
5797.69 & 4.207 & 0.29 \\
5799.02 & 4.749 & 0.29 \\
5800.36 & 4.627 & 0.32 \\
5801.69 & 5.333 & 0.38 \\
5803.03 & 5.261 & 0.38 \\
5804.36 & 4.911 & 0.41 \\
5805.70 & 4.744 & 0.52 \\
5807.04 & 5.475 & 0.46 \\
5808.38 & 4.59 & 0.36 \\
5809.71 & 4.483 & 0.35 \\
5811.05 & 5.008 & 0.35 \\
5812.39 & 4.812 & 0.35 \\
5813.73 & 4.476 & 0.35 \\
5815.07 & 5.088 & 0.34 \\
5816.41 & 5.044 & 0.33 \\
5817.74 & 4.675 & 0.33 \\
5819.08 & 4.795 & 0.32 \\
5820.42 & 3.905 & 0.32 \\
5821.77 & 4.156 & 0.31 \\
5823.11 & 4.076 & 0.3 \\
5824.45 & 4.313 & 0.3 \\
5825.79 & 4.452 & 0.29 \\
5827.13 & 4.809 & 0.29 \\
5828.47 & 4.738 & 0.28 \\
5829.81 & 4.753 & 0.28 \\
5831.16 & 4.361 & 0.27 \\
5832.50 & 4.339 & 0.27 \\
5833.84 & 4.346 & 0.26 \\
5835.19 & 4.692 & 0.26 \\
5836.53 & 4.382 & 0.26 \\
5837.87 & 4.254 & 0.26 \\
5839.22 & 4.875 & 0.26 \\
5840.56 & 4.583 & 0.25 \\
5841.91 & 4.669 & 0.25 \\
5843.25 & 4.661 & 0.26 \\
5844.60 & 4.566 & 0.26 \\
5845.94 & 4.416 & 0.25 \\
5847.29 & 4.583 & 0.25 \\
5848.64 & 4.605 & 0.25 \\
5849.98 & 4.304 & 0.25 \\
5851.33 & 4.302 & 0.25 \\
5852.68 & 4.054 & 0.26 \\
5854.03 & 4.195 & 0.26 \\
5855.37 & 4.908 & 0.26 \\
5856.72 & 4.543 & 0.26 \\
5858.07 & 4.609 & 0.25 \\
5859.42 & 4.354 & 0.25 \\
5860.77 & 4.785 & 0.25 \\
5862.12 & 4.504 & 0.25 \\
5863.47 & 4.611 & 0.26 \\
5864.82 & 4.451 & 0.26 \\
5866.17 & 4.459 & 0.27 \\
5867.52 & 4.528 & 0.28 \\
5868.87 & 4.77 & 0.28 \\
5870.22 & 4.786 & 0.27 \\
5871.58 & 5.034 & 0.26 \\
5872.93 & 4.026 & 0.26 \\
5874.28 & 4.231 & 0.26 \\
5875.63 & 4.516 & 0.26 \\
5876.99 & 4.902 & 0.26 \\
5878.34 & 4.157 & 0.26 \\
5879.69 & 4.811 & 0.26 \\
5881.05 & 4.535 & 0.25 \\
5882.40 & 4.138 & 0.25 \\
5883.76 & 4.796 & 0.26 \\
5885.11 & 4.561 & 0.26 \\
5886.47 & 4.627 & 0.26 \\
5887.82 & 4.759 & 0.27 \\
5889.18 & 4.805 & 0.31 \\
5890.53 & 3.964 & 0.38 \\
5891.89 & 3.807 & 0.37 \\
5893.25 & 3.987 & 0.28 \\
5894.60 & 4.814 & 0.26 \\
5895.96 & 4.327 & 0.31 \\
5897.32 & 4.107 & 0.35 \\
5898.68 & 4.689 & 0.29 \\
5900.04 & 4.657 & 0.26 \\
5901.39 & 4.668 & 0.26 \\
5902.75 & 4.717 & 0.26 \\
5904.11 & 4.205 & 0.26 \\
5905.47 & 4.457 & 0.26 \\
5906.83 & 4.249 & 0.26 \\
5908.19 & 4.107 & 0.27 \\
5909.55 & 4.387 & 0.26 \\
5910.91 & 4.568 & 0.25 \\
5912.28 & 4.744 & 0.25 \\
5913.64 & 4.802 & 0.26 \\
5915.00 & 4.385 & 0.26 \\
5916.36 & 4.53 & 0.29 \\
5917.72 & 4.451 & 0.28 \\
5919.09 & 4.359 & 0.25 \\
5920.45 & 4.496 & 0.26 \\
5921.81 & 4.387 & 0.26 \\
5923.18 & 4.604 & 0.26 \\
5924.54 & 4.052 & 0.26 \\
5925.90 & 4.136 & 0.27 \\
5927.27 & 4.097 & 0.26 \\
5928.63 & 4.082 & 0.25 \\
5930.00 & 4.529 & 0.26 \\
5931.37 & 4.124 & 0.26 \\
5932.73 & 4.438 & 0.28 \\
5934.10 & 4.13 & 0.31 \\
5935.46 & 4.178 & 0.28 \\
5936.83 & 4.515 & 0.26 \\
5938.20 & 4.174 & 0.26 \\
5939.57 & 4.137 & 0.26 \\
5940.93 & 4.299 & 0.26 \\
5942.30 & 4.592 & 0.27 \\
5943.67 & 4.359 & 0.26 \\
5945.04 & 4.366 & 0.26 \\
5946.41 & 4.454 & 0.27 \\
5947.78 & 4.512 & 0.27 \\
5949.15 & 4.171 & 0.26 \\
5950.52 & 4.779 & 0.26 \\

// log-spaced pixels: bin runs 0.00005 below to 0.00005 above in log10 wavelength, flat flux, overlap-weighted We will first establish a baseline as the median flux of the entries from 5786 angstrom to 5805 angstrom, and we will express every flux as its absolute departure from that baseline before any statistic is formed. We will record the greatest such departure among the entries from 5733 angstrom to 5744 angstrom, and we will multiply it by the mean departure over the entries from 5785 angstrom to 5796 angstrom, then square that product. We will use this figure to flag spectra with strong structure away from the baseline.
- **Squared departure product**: 0.007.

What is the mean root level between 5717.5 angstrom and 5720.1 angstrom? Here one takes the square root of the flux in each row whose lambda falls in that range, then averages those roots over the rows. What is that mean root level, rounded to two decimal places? 2.15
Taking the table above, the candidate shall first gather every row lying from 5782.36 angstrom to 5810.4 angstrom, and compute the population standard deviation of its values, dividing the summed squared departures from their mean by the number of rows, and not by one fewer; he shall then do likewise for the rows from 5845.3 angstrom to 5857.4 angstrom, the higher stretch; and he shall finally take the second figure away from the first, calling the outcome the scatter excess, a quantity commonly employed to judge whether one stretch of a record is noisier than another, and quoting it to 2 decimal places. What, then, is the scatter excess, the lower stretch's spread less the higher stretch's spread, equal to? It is 0.09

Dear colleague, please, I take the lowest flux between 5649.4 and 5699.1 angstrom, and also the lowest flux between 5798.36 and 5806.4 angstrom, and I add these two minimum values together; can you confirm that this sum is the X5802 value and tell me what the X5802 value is 8.84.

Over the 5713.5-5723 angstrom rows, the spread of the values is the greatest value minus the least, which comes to 0.6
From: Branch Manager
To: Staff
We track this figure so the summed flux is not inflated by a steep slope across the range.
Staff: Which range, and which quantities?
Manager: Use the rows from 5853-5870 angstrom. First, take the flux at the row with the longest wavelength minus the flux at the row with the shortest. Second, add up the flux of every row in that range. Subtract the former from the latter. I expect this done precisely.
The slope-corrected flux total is 54.1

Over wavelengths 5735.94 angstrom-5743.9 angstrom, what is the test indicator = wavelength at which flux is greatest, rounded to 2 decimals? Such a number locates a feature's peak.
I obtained 5743.21 angstrom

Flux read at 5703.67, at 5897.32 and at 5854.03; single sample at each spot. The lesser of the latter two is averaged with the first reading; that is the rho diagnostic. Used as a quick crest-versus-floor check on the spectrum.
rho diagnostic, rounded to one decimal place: 4.6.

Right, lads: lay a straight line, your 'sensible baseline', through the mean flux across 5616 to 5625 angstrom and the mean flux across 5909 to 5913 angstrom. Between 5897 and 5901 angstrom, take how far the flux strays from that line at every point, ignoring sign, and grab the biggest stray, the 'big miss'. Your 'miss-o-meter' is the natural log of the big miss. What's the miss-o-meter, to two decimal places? -0.70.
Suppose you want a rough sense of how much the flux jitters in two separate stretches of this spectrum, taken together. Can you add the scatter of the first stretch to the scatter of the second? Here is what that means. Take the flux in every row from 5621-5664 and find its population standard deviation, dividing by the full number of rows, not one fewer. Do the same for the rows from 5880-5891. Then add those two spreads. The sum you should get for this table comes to 0.62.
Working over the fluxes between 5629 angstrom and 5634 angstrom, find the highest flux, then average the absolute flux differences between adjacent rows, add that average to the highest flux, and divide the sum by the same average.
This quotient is 12.2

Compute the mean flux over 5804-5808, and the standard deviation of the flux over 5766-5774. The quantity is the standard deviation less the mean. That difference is -4.7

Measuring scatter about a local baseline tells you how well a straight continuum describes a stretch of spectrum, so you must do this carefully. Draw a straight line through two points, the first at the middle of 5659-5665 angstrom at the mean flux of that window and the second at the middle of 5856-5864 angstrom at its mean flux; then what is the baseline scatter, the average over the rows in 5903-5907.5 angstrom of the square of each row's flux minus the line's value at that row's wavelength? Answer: 0.06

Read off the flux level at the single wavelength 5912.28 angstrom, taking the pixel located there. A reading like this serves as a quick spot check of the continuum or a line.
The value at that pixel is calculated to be 4.744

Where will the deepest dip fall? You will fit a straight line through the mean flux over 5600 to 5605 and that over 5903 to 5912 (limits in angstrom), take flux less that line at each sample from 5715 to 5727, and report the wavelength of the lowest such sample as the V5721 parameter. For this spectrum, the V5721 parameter 5719.46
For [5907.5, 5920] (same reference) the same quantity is 5908.19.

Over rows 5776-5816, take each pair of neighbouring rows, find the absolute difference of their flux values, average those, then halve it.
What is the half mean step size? 0.18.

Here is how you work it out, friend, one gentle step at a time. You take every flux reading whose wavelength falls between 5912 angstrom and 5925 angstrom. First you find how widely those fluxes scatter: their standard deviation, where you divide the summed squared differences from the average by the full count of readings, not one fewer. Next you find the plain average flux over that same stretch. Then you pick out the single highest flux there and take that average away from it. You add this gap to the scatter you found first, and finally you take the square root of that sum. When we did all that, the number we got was 0.72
